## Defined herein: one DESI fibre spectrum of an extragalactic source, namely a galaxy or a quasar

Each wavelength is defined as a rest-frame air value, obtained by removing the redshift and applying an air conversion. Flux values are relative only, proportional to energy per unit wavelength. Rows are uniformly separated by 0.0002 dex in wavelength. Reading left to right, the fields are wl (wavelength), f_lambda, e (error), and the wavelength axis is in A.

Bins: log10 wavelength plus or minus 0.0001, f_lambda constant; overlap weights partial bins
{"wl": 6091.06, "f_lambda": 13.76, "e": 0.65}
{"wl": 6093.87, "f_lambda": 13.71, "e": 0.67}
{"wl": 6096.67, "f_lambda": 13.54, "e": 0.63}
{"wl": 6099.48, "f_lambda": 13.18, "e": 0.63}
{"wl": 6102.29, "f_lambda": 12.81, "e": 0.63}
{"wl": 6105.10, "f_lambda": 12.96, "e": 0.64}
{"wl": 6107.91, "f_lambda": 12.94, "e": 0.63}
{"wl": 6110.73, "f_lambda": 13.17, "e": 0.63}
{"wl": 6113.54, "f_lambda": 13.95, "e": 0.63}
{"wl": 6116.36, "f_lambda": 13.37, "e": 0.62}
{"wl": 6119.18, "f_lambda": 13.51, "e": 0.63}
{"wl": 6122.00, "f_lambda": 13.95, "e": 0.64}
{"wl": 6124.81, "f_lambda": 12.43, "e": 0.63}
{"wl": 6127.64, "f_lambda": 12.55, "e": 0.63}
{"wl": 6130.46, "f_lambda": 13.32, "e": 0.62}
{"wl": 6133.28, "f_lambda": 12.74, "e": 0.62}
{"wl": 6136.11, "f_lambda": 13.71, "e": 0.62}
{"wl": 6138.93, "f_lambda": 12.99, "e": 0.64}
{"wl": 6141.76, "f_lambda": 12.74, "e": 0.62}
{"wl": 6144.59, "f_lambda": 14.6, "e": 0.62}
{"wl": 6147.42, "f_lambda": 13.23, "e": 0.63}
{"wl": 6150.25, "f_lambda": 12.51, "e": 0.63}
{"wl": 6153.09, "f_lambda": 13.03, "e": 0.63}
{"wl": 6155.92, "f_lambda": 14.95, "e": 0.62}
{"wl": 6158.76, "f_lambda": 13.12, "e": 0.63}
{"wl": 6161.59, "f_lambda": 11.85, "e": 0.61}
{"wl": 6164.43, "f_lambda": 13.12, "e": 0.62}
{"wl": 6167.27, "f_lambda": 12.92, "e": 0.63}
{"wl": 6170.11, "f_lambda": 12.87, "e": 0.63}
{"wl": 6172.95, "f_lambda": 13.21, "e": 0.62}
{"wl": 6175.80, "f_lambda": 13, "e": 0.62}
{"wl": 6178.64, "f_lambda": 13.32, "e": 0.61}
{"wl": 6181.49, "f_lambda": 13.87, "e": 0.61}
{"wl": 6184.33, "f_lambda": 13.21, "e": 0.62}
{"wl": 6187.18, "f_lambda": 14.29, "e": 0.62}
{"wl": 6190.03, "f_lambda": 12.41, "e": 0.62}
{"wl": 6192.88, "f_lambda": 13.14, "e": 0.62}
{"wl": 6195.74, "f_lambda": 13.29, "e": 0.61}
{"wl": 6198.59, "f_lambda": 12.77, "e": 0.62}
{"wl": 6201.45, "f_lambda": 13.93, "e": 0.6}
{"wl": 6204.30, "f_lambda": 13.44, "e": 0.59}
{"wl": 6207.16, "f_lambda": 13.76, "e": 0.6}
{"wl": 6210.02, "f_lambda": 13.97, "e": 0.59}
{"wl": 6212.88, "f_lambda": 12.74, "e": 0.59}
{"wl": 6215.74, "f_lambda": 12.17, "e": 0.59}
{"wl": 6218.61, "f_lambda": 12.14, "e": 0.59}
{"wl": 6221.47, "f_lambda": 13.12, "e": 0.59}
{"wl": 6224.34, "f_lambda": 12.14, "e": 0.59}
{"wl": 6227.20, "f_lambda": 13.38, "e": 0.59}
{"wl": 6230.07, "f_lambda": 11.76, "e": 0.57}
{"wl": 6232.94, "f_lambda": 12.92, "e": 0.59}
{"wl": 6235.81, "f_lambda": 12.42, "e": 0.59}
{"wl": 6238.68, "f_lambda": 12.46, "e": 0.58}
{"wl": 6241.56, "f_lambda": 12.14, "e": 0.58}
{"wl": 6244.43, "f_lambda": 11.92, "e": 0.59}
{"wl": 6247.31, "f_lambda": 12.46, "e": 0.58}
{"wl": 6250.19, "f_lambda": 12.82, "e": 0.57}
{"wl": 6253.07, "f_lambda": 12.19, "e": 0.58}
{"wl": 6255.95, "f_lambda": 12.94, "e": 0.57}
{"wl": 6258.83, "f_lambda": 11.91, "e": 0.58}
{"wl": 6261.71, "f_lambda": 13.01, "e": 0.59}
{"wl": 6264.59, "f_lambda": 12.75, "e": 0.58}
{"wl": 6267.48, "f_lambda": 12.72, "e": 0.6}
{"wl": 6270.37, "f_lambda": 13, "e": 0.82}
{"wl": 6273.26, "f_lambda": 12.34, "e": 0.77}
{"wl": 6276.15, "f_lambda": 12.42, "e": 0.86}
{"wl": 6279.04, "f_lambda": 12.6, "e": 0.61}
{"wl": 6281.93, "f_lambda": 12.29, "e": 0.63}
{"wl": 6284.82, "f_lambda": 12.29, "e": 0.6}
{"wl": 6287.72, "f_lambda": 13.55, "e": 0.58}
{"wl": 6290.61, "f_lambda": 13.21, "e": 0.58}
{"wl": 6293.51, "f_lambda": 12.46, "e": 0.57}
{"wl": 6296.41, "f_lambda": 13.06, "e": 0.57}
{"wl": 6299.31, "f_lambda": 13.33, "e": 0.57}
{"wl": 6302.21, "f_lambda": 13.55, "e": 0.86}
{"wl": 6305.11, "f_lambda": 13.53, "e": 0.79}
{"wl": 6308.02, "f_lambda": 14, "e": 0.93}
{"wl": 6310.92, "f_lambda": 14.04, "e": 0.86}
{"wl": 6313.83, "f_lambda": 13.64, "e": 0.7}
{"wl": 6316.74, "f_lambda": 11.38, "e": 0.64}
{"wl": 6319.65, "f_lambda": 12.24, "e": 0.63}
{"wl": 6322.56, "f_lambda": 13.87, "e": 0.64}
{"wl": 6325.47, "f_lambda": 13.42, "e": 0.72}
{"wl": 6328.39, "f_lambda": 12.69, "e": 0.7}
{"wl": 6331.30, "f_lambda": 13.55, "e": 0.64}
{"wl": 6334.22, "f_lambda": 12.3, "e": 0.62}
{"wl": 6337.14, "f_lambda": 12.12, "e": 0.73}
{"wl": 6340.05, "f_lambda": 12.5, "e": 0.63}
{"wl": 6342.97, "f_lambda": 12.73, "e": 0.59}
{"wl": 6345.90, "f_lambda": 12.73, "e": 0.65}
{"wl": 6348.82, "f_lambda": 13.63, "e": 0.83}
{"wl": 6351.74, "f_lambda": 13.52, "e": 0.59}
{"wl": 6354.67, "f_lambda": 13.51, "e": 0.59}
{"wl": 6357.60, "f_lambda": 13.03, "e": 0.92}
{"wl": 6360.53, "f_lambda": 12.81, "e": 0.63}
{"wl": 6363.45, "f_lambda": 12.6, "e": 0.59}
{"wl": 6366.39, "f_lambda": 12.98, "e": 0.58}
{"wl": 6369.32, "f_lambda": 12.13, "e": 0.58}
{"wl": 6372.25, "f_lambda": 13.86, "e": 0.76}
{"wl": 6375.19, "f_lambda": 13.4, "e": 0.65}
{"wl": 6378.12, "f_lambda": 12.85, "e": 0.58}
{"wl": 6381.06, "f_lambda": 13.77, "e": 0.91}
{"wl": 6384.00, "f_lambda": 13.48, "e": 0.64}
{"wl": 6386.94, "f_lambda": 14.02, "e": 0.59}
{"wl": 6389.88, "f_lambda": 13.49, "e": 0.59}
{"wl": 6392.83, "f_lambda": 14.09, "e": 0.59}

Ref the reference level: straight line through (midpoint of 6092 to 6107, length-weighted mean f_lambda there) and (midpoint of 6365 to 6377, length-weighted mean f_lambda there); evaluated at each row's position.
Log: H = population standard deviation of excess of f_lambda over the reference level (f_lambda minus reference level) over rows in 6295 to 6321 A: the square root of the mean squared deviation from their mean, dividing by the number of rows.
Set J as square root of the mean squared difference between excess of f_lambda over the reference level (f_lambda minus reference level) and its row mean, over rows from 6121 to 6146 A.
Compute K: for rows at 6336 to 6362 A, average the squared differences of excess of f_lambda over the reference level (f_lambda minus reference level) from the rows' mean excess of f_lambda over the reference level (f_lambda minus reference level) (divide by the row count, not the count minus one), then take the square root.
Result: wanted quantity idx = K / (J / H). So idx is 0.58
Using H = 0.82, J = 0.69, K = 0.487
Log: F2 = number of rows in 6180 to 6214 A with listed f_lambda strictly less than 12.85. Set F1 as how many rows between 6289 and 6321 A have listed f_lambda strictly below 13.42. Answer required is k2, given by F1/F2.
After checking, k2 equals 2.0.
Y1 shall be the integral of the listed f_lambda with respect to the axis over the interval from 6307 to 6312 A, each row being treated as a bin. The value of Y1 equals 70.2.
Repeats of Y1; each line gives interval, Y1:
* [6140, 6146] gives 81.7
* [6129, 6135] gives 78.4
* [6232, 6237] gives 63.3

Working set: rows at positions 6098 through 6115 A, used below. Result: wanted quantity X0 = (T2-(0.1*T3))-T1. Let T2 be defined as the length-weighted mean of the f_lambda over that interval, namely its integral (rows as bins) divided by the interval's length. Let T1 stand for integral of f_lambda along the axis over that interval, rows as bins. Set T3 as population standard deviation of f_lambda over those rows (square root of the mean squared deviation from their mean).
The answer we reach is -211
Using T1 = 224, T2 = 13.2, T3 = 0.37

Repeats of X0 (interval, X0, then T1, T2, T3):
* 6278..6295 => -204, 217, 12.7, 0.48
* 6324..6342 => -217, 230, 12.8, 0.54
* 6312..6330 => -219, 232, 12.9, 0.87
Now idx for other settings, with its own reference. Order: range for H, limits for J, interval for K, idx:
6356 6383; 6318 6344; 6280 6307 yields 0.45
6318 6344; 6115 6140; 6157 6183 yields 0.61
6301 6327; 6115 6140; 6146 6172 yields 1.32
